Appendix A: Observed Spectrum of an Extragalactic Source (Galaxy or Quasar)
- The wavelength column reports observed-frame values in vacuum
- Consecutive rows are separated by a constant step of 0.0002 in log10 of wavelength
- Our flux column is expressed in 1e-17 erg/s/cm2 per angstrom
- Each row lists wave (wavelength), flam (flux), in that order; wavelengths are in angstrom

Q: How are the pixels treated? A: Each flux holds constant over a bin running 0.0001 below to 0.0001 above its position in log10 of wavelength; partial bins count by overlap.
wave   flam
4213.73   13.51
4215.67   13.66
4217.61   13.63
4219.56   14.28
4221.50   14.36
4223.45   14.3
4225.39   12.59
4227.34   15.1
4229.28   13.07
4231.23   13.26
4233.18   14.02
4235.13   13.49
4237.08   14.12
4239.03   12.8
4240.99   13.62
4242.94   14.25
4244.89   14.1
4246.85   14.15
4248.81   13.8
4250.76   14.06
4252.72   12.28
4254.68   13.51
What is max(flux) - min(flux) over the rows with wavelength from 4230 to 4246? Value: 1.45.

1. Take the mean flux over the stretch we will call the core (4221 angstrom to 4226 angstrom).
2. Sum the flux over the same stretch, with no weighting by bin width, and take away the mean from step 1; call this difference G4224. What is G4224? 27.5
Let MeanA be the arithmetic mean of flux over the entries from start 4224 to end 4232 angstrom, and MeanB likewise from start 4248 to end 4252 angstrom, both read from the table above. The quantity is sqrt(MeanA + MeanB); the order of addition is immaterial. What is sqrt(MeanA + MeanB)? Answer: 5.24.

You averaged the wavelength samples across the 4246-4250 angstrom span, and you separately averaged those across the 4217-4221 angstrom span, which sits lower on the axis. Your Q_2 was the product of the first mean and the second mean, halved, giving 98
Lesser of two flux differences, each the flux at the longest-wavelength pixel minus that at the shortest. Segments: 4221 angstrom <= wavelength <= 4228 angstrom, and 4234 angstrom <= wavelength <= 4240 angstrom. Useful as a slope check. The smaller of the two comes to -0.7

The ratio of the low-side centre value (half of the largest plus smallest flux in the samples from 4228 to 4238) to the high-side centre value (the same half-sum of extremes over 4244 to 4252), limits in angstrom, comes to 0.97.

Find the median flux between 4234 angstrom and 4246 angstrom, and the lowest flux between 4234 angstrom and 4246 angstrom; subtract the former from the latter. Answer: -1.06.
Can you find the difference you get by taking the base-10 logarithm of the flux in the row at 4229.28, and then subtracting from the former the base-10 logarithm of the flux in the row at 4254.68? -0.01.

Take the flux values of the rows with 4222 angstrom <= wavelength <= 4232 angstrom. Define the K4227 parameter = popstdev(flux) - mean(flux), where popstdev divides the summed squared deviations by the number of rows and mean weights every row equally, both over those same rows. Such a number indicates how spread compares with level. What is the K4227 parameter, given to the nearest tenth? -12.8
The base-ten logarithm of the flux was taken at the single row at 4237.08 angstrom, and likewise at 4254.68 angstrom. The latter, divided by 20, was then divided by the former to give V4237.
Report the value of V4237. 0.0492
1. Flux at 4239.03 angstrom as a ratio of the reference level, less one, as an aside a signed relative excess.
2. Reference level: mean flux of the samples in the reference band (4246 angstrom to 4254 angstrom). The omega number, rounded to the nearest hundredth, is -0.06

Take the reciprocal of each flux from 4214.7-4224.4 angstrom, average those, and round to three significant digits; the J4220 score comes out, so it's 0.0712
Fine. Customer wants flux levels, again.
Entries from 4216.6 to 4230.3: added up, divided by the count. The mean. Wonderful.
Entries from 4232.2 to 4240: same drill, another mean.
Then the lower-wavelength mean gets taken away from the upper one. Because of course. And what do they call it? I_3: -0.3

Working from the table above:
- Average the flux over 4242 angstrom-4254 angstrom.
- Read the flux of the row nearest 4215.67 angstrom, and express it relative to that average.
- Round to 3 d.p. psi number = 0.992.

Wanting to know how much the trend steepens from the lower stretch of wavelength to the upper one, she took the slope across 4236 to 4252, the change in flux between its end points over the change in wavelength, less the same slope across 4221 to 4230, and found 0.16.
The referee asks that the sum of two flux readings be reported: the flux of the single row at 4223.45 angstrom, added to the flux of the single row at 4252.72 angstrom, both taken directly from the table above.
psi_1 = 26.6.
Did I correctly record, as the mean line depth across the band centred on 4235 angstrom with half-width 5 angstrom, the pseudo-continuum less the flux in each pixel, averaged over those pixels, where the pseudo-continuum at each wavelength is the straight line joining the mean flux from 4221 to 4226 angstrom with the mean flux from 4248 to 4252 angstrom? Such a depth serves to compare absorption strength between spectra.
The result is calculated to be 0.3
